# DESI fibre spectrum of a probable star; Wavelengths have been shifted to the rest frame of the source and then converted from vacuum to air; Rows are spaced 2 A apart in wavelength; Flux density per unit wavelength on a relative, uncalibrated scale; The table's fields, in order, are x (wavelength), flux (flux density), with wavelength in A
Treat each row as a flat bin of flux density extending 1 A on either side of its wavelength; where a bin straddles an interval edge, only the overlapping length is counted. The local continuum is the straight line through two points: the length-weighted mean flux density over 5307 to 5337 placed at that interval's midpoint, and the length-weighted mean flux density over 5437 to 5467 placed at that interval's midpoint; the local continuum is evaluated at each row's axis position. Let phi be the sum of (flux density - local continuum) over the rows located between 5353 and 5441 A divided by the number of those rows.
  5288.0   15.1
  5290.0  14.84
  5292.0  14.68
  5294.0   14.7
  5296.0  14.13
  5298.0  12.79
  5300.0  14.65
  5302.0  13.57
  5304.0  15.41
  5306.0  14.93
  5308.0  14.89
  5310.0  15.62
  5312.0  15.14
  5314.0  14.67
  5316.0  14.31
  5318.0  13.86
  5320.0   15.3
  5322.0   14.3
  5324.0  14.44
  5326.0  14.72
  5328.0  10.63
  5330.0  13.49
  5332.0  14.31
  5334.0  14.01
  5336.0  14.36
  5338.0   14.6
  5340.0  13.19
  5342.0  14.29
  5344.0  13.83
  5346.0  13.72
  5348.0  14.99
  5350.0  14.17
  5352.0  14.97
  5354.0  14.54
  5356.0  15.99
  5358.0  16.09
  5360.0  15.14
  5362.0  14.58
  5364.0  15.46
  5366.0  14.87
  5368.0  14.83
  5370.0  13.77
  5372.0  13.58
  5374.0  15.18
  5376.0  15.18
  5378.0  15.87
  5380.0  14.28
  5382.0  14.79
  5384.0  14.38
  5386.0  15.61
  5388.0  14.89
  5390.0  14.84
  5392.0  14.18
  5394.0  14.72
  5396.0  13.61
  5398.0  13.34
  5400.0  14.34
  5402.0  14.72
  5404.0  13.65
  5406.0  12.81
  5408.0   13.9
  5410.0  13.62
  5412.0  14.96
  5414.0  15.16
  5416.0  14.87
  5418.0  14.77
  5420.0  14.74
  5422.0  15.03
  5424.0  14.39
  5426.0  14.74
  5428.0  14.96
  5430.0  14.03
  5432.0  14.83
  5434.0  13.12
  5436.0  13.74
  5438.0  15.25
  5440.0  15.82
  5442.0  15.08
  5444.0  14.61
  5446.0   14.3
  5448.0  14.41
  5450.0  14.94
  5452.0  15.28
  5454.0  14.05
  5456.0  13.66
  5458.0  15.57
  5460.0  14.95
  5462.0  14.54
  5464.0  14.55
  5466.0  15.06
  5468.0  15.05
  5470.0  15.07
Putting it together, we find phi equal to 0.04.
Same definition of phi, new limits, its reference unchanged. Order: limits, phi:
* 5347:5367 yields 0.67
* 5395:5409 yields -0.83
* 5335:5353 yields -0.12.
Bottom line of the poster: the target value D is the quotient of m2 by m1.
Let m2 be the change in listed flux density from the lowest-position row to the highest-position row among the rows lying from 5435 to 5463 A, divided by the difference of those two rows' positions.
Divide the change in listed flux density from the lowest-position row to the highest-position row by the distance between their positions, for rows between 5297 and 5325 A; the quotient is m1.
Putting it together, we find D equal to 0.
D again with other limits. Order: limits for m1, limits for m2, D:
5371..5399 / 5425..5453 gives -2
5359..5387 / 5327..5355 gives 8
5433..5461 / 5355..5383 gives -1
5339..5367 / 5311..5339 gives 0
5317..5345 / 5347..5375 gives -6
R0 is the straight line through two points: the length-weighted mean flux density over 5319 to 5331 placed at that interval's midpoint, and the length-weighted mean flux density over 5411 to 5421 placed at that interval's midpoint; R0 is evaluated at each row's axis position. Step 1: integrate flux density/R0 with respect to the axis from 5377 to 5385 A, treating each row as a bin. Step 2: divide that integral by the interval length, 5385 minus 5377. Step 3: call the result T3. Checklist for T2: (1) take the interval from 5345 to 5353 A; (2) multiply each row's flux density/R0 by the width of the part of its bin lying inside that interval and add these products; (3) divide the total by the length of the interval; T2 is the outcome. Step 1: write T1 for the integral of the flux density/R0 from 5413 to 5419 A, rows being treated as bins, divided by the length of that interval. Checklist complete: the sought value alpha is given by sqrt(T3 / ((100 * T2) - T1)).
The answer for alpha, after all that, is 0.100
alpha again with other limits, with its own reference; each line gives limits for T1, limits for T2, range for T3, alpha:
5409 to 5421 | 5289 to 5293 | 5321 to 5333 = 0.095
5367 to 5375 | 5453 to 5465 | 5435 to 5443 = 0.103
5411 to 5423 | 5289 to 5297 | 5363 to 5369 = 0.099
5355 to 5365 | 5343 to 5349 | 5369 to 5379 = 0.101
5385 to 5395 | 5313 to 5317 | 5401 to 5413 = 0.095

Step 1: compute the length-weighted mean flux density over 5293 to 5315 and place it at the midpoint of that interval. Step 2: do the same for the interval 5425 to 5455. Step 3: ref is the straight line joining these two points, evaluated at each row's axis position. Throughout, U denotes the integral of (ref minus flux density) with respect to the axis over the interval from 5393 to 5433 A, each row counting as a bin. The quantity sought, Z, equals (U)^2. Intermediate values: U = 10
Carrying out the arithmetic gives 98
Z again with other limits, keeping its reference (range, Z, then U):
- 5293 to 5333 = 143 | 12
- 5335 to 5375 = 0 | 0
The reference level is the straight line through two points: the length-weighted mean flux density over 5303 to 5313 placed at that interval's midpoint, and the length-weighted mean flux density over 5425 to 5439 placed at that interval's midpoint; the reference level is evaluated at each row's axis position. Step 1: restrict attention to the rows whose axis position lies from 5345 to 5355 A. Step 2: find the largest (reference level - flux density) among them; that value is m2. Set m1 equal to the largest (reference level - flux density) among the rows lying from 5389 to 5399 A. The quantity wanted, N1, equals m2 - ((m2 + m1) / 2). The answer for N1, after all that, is 0.0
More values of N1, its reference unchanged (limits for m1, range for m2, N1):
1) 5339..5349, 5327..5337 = 1.3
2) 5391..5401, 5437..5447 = -0.6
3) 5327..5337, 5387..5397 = -1.7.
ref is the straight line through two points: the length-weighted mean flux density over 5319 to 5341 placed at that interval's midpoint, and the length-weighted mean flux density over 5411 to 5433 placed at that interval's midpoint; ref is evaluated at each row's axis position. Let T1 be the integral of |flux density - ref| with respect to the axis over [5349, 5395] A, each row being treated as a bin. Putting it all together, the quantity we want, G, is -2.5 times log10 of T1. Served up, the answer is -3.8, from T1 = 32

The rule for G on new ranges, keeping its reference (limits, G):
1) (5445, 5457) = -2.3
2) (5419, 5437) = -2.4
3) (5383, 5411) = -3.2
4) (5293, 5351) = -4.2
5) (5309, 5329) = -3.4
